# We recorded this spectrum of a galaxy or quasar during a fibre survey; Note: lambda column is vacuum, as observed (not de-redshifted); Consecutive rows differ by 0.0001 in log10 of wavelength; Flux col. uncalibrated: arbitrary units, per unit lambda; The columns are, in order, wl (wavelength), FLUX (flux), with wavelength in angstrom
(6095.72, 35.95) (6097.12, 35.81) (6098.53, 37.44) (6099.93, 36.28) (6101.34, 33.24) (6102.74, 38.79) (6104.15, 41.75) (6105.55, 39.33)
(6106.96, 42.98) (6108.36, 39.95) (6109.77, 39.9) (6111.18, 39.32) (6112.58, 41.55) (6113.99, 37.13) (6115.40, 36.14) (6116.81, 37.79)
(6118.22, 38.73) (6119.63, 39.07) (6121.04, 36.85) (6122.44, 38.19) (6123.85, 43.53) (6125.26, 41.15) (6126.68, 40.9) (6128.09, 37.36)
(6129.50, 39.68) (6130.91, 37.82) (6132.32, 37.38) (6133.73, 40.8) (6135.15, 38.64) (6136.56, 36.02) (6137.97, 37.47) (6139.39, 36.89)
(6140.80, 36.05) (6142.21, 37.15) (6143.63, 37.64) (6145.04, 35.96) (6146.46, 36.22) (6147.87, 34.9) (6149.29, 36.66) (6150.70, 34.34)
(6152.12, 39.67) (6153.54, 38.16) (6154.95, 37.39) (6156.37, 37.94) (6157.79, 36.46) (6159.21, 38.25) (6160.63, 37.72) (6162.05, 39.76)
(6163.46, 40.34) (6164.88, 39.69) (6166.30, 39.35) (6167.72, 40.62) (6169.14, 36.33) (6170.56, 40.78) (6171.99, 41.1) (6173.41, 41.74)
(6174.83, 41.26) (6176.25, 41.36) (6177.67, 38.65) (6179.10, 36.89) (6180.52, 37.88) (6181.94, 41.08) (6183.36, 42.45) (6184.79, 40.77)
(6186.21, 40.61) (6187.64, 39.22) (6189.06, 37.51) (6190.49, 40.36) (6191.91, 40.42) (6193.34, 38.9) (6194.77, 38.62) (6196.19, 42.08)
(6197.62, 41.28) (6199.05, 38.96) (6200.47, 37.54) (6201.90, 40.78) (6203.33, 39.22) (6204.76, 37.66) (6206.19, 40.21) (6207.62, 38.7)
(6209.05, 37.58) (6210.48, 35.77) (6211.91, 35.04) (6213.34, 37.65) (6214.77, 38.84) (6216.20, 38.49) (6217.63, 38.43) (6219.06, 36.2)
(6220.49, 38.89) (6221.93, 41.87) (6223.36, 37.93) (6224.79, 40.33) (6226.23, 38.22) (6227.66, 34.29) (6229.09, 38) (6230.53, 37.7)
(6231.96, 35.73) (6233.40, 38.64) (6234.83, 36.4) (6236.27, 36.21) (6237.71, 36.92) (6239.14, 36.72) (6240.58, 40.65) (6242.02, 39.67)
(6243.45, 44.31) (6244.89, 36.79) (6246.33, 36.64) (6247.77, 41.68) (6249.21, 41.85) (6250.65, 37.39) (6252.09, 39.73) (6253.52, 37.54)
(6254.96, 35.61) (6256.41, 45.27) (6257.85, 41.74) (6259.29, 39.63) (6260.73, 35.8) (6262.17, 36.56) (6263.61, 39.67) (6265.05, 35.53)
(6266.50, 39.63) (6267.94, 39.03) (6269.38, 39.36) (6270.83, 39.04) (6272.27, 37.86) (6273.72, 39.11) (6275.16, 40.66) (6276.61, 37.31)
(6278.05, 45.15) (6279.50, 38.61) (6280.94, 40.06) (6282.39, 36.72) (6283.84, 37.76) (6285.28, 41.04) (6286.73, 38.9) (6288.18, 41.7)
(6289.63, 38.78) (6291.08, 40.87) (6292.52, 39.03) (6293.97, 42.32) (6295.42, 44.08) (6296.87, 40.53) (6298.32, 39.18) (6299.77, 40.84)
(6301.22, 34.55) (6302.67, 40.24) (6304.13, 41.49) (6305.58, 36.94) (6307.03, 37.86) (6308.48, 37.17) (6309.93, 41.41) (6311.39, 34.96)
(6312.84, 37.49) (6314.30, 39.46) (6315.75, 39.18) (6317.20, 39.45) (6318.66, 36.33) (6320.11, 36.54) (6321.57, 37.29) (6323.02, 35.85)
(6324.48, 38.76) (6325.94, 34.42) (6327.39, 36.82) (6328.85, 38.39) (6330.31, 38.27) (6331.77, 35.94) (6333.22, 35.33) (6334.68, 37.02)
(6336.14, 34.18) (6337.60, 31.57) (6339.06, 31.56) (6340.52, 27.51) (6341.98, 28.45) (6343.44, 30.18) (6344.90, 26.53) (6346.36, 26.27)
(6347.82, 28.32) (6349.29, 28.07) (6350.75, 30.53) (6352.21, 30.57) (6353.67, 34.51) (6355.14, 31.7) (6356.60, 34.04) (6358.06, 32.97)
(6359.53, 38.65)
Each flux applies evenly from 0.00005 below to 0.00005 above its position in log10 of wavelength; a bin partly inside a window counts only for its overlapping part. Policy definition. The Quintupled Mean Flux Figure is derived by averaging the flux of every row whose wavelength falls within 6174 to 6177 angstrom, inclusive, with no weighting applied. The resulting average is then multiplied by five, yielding 207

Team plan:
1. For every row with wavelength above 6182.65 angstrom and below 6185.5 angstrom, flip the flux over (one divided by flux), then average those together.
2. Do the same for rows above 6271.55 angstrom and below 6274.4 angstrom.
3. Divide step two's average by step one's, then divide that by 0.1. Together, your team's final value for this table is 10.8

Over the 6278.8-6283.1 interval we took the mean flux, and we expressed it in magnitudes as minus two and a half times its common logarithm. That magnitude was -3.96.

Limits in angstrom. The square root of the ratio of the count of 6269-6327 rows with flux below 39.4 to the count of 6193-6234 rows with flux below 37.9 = 1.6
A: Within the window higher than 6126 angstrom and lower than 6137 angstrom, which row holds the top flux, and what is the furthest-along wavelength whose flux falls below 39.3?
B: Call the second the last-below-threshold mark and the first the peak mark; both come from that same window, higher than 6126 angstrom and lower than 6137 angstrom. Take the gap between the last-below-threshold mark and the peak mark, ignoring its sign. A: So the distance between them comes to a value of 9.9 angstrom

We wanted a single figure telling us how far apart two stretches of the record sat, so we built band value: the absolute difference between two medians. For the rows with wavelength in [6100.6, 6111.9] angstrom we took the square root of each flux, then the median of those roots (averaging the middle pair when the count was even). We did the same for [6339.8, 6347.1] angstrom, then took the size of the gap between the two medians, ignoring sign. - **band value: 1.05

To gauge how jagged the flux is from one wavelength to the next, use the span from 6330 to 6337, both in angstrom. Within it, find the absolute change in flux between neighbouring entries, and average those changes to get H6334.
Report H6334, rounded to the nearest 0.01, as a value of 1.87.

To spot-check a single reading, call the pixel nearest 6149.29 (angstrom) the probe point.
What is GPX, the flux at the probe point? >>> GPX 36.66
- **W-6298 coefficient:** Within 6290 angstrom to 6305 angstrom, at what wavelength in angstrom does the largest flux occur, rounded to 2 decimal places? 6295.42 angstrom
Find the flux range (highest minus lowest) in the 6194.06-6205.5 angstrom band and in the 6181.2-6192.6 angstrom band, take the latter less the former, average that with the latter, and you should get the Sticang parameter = 2.7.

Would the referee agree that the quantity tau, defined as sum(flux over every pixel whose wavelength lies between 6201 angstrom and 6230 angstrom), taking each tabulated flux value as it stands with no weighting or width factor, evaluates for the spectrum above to 764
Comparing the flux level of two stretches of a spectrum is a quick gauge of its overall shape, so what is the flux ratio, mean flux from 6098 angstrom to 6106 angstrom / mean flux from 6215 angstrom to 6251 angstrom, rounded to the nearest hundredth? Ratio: 0.98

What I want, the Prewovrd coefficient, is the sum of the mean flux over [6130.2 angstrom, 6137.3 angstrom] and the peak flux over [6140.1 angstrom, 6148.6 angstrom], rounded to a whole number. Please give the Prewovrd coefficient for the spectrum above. 76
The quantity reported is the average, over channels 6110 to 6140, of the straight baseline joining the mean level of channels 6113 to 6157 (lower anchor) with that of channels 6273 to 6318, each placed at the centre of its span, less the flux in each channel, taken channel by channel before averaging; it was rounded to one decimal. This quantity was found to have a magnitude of -0.9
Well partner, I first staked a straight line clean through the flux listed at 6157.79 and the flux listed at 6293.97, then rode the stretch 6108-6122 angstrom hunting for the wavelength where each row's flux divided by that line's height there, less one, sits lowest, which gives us 6115.40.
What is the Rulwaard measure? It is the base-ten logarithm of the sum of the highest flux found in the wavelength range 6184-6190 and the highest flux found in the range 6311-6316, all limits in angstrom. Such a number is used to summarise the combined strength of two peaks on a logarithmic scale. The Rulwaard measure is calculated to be 1.90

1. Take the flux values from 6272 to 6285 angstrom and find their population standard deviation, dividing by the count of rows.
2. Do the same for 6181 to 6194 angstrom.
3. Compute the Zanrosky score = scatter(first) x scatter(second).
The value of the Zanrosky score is 3.2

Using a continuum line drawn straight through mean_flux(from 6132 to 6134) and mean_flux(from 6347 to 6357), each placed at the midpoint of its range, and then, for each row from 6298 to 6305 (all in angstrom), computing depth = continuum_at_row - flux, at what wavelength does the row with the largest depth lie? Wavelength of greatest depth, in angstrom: 6301.22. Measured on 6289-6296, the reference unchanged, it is 6289.63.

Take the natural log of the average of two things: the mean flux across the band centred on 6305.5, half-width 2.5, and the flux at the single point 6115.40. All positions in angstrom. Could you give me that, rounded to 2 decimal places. 3.62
